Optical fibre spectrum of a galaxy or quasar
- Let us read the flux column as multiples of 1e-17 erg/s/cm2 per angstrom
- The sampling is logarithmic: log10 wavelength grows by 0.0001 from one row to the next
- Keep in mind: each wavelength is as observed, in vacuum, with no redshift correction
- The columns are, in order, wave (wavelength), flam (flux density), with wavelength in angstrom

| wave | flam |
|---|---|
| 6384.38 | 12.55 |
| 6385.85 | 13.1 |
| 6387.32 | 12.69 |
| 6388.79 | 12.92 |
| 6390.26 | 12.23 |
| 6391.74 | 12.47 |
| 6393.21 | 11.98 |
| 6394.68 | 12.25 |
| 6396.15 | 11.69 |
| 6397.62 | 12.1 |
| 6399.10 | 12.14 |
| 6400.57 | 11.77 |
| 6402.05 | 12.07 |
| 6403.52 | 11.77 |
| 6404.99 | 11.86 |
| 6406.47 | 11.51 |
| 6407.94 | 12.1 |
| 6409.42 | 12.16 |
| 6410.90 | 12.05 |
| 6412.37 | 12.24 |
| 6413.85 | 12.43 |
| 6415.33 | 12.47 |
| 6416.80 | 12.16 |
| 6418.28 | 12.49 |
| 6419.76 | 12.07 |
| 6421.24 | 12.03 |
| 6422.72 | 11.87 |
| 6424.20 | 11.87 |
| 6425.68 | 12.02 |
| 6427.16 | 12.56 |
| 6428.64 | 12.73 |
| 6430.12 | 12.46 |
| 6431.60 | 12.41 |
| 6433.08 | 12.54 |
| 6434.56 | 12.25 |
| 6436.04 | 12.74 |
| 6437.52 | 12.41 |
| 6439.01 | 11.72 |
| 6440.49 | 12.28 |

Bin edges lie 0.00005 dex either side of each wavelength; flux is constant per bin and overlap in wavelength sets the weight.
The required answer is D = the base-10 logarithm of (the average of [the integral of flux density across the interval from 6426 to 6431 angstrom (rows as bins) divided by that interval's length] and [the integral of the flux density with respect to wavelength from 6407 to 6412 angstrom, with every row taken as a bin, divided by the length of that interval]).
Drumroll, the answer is 1.09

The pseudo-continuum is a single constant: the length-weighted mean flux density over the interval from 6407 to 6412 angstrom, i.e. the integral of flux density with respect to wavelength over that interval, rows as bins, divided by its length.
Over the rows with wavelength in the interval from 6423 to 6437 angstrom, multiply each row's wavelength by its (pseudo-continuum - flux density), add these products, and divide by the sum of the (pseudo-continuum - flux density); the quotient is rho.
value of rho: 6432.2 angstrom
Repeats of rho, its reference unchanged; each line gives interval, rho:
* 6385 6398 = 6386.8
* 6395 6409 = 6402.6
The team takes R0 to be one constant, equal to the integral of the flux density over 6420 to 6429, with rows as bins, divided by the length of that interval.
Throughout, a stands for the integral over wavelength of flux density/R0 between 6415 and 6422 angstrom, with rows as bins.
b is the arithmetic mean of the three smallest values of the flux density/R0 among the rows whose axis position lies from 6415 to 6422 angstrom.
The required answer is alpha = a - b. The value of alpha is 6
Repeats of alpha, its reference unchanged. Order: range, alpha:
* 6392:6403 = 10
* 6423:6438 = 14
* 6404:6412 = 7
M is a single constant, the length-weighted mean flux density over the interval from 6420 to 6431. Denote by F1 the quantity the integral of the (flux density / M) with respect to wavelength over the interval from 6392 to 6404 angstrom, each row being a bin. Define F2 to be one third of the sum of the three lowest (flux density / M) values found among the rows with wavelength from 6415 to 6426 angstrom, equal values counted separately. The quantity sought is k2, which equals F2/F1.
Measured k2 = 0.0828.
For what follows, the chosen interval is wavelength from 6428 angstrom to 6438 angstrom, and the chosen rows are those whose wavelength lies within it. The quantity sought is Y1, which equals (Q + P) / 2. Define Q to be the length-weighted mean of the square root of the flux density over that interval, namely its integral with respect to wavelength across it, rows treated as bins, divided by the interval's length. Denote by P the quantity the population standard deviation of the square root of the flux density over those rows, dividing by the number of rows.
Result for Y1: 1.78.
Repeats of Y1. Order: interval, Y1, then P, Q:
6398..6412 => 1.74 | 0.030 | 3.46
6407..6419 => 1.76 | 0.023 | 3.50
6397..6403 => 1.74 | 0.021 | 3.46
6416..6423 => 1.76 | 0.029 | 3.48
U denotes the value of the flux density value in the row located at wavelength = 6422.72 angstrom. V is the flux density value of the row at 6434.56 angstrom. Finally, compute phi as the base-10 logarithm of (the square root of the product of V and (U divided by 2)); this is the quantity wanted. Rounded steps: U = 11.87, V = 12.25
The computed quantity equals 0.931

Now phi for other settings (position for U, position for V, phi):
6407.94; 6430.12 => 0.939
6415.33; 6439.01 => 0.932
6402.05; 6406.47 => 0.921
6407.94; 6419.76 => 0.932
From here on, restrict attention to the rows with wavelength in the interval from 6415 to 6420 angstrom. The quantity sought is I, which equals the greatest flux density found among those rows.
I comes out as 12.49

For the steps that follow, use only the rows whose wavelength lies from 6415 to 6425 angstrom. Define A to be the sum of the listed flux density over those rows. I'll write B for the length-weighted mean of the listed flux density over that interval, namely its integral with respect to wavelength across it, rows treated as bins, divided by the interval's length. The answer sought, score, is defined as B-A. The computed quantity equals -72.8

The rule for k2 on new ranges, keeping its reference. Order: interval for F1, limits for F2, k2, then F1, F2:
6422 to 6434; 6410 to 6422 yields 0.0816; 12.10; 0.99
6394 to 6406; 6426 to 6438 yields 0.0862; 11.74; 1.01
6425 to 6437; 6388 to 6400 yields 0.0797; 12.26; 0.98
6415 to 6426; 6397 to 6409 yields 0.0877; 10.91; 0.96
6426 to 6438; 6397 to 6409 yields 0.0779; 12.29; 0.96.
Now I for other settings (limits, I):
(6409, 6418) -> 12.47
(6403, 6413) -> 12.24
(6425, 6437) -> 12.74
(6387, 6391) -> 12.92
